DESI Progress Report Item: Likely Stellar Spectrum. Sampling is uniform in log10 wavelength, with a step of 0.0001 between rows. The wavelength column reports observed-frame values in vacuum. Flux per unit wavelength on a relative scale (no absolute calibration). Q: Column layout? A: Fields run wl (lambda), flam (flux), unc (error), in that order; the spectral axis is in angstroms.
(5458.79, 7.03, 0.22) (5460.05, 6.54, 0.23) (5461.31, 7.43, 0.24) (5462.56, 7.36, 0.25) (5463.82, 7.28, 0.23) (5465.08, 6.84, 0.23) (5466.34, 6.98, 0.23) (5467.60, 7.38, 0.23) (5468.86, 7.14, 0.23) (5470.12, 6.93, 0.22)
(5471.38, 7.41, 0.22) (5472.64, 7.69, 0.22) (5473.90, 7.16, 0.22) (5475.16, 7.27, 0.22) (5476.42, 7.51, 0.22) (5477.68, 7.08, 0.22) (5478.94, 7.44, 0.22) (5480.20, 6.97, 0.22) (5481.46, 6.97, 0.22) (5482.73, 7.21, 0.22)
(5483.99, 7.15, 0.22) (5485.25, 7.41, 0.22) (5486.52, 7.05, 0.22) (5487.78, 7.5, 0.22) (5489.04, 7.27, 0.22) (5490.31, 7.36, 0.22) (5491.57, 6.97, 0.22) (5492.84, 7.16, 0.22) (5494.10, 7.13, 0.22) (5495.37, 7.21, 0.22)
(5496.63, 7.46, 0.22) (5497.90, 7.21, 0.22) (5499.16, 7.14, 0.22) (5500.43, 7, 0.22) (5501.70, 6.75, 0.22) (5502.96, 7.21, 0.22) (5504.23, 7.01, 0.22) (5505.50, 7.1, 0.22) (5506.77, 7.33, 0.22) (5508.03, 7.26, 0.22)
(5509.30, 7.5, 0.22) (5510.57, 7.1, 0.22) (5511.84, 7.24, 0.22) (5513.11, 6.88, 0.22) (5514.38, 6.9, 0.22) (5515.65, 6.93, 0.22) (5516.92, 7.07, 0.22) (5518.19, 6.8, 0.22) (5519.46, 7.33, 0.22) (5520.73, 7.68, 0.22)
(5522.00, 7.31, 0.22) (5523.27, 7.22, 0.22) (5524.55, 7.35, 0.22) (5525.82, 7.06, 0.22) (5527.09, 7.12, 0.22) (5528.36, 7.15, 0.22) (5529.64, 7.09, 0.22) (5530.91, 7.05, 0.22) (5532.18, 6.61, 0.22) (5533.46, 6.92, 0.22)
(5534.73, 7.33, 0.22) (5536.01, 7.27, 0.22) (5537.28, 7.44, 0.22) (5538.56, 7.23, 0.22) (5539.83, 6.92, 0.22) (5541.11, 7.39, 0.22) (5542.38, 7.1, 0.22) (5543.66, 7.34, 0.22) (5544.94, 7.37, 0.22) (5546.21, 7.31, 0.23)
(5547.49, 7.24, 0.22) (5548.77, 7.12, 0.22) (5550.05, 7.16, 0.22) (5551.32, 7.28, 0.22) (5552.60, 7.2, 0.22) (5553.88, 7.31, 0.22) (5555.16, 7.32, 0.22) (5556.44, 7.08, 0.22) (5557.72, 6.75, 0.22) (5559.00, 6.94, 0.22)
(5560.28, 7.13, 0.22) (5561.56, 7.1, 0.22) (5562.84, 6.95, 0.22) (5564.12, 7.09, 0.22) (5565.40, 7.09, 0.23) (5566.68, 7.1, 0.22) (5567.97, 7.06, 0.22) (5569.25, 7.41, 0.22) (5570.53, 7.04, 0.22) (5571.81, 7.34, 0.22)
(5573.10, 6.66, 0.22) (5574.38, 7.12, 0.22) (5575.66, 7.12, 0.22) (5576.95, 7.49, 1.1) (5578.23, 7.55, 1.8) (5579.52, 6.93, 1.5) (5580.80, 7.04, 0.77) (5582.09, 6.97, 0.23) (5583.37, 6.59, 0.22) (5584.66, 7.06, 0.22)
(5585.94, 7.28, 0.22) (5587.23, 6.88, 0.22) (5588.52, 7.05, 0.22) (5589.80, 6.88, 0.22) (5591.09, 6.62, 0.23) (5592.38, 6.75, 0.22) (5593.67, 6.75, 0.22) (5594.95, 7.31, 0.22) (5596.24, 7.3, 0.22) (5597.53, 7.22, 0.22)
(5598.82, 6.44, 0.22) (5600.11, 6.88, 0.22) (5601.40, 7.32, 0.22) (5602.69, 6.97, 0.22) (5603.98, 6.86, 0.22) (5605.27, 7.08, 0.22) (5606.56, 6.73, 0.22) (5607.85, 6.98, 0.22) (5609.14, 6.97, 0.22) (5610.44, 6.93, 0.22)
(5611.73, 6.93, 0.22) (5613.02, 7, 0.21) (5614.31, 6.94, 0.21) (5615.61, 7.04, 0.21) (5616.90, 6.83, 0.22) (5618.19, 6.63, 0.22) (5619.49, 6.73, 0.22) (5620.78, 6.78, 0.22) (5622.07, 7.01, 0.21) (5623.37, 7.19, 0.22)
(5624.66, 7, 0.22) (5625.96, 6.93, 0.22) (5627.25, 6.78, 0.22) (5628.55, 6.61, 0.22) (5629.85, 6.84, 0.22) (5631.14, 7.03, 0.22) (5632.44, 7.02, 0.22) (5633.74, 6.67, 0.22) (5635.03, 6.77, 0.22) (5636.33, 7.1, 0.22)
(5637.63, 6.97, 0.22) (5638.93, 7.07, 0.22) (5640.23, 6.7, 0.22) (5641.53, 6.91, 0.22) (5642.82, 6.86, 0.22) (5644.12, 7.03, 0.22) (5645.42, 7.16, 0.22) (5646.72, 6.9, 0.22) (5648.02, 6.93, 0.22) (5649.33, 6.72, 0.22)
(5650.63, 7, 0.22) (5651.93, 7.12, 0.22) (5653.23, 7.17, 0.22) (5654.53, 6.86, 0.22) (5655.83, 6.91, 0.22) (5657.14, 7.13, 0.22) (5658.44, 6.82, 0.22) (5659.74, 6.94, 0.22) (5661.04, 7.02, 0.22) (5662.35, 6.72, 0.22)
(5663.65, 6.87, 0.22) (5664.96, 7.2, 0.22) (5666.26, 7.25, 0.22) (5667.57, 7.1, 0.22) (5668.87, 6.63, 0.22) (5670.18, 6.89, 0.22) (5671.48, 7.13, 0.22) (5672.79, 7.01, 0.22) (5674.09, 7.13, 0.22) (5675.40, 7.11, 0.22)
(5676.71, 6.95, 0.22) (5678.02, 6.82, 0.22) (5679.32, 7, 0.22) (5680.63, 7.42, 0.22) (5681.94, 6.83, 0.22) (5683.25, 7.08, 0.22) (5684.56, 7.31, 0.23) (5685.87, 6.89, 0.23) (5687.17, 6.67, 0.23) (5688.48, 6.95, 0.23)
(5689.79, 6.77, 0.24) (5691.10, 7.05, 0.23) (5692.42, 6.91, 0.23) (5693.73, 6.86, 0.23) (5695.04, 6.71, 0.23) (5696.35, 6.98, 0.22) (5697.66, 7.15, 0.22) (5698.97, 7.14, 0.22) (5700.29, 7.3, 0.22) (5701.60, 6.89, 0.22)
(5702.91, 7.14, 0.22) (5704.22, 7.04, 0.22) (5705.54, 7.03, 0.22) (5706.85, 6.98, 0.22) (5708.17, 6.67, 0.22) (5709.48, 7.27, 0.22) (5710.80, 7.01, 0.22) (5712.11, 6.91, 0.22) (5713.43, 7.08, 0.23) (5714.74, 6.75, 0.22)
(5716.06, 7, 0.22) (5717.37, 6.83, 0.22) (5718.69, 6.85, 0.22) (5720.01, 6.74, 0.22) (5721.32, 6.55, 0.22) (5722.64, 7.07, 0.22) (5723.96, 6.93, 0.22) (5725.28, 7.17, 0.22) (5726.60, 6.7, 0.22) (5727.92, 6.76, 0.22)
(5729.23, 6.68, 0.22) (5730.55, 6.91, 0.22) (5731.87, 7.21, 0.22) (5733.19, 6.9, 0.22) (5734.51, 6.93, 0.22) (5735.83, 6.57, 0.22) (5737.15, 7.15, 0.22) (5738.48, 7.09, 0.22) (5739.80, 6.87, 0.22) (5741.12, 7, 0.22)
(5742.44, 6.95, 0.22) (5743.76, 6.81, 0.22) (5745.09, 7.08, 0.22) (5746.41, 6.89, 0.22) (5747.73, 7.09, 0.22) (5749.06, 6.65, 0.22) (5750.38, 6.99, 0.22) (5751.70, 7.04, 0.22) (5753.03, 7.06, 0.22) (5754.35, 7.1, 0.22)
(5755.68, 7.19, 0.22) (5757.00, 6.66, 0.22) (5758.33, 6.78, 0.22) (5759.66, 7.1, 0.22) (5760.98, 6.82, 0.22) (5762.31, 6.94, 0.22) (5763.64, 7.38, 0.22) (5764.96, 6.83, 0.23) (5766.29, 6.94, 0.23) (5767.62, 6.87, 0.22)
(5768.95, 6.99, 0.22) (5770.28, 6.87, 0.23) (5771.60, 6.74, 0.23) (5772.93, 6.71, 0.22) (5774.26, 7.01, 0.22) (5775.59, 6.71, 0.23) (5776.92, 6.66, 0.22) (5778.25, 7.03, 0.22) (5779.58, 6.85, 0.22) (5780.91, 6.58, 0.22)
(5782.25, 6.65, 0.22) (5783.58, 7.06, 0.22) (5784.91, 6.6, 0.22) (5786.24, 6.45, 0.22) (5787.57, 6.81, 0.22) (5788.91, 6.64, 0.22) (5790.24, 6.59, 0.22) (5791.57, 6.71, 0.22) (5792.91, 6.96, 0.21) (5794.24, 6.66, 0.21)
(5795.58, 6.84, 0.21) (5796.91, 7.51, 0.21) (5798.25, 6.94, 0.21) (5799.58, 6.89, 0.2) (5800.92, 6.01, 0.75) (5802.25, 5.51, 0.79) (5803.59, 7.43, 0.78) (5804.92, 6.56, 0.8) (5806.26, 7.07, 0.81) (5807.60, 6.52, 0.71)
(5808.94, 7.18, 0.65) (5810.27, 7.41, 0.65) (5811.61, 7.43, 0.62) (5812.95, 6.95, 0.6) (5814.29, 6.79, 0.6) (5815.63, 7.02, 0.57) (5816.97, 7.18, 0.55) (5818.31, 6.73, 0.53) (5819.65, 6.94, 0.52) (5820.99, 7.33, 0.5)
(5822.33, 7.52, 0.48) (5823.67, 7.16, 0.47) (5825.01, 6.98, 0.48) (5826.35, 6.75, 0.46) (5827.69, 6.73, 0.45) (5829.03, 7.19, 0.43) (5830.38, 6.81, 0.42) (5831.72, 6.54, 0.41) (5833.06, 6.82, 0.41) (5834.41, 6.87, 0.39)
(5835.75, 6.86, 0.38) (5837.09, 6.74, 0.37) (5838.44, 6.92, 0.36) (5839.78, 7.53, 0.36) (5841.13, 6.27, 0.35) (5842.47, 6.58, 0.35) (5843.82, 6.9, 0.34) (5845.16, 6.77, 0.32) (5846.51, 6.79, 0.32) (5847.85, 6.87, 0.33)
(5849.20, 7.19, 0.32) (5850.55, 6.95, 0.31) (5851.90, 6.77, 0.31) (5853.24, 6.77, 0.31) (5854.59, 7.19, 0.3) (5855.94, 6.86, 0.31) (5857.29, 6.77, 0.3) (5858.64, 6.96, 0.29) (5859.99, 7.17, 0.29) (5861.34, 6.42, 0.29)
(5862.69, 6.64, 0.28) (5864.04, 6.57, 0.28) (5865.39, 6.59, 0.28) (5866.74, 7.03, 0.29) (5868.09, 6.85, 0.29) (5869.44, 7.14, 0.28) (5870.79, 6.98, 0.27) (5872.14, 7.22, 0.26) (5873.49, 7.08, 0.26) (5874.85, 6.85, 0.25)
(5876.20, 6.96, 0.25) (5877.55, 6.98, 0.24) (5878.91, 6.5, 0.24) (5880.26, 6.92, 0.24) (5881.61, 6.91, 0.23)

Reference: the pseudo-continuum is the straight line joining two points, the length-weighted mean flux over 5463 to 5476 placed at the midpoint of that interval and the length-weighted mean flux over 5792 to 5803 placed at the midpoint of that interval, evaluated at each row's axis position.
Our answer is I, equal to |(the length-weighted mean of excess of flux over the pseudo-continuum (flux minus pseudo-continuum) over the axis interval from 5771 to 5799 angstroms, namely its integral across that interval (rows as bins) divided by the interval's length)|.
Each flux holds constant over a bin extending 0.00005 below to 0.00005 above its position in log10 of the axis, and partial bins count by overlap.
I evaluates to 0.11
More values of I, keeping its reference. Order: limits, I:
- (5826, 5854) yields 0.24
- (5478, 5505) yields 0.01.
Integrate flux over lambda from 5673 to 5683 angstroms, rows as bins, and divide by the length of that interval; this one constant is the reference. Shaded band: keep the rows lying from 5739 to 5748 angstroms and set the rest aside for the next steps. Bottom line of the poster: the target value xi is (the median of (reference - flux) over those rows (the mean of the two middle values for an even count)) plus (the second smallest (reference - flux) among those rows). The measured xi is 0.04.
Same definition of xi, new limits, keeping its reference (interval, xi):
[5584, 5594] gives 0.13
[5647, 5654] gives -0.05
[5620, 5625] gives 0.06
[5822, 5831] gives -0.10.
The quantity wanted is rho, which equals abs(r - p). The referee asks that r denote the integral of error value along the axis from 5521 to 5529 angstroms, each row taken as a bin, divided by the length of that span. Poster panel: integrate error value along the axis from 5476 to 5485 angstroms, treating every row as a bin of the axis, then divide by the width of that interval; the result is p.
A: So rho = 0.000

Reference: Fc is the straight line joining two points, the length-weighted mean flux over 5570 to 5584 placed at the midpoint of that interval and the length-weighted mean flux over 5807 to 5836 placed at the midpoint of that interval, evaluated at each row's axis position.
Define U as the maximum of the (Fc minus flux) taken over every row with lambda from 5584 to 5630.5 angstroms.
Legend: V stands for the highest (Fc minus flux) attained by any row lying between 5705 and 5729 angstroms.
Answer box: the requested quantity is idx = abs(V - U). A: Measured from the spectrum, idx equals 0.155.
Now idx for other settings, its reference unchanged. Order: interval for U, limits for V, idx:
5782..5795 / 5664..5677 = 0.137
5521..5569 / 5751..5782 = 0.061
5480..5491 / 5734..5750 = 0.307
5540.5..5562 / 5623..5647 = 0.114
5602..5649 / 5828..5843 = 0.263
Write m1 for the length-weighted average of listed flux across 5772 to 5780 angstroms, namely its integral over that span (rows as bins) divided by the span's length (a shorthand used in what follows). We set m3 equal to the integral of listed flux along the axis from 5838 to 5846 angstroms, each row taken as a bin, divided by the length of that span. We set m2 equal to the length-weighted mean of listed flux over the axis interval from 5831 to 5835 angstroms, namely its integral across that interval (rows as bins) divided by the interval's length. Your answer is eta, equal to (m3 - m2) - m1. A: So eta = -6.74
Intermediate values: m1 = 6.82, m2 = 6.74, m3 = 6.83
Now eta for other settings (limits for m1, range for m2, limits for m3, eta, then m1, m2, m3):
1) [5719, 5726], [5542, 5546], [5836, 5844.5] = -7.34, 6.88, 7.29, 6.83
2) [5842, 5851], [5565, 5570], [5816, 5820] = -7.08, 6.87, 7.16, 6.95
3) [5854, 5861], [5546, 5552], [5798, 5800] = -7.24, 6.95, 7.21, 6.93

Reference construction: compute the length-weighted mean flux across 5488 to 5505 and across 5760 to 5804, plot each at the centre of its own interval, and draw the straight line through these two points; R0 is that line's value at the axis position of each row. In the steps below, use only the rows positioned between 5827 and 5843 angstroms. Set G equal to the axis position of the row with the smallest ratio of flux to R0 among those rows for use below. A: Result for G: 5841.13 angstroms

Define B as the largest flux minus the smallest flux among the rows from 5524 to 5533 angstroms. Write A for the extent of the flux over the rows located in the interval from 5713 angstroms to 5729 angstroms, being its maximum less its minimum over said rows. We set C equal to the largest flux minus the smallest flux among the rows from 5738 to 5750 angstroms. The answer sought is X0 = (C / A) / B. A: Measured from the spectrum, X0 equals 1.0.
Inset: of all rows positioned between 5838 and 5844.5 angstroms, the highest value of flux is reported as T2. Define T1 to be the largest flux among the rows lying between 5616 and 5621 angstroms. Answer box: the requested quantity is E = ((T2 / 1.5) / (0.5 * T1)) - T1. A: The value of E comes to -5.36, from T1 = 6.83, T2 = 7.53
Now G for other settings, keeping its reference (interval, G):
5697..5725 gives 5721.32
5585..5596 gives 5591.09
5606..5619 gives 5618.19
